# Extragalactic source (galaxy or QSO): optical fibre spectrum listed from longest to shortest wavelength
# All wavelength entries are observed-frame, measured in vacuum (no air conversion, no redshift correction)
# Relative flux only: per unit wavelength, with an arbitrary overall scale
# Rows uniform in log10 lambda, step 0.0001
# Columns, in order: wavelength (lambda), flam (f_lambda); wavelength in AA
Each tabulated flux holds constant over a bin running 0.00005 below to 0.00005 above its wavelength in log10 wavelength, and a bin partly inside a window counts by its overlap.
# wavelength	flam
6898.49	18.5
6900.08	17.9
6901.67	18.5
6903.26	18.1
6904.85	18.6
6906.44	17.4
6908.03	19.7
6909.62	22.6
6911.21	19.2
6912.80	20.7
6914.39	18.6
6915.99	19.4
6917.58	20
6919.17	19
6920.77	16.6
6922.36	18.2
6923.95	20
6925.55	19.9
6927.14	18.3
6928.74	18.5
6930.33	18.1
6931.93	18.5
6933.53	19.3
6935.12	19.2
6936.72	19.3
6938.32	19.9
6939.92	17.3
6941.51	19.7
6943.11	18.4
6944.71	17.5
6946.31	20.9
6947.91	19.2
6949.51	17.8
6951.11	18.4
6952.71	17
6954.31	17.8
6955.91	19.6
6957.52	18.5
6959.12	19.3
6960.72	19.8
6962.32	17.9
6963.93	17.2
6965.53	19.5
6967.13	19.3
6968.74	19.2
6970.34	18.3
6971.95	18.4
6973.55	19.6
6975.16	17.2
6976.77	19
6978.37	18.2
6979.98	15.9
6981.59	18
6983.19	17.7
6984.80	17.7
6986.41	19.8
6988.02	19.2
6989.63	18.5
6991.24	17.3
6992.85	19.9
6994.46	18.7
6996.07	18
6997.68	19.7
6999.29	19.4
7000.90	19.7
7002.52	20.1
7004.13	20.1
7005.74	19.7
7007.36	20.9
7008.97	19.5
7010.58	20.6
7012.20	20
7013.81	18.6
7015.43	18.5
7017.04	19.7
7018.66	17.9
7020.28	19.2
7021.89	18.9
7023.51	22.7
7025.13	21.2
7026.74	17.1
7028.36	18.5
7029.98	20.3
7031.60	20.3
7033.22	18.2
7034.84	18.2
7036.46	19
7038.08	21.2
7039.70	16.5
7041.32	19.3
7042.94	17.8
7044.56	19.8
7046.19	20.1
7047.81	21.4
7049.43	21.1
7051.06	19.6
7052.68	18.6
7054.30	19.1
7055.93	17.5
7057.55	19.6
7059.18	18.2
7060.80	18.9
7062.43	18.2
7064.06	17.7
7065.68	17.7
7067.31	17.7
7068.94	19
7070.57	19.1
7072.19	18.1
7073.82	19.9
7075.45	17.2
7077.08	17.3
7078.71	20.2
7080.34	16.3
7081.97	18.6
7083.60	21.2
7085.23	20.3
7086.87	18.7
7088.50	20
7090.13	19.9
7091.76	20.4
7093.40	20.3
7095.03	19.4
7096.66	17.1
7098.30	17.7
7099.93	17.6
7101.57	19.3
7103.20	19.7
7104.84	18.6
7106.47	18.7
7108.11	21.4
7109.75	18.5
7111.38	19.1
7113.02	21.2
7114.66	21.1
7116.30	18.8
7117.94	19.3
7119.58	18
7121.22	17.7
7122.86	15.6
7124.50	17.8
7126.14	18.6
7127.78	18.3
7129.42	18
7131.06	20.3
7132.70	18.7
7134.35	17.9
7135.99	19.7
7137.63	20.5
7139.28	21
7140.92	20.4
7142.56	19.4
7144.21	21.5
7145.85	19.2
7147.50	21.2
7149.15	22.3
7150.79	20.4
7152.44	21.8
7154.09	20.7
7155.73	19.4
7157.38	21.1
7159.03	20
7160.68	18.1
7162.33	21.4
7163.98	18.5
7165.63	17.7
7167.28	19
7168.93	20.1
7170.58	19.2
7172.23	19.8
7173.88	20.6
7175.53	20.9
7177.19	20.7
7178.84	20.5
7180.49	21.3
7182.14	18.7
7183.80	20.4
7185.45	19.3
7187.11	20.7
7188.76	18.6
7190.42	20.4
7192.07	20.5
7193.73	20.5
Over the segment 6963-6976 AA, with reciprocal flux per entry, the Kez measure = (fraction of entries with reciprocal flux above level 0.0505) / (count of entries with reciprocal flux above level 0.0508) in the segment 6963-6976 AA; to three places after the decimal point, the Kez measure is 0.125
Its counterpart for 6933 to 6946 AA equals 0.146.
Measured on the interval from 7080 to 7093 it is 0.125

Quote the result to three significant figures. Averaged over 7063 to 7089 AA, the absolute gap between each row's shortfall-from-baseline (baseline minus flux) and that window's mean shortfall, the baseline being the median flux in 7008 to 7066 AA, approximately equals 1.11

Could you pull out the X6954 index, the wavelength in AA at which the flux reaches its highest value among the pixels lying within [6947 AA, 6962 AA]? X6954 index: 6960.72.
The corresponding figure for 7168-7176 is 7175.53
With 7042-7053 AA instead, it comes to 7047.81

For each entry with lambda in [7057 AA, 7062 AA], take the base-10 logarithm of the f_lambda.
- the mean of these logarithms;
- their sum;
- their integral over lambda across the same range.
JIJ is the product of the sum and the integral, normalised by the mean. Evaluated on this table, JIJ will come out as 19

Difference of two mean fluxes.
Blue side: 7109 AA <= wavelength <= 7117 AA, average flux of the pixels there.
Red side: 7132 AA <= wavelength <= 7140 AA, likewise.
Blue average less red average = 0.2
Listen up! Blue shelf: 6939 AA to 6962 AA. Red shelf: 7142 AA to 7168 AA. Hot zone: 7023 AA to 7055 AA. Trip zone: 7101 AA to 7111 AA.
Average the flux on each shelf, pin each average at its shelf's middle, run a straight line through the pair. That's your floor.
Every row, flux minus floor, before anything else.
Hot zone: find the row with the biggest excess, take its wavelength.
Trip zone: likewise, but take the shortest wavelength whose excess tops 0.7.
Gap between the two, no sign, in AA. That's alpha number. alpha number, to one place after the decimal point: 84.6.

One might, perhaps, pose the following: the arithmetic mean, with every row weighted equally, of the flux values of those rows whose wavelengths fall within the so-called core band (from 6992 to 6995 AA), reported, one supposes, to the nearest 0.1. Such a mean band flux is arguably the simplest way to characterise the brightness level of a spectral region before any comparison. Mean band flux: 19.3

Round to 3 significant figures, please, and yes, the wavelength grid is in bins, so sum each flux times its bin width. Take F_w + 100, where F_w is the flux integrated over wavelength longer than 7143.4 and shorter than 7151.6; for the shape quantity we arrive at 272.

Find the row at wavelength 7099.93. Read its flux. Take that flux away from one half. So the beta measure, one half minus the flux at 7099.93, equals -17.1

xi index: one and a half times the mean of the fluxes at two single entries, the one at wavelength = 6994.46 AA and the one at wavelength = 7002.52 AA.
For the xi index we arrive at 29.1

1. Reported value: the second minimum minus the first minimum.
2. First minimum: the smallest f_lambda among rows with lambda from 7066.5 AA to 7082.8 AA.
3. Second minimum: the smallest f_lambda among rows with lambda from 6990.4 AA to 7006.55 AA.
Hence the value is 1.0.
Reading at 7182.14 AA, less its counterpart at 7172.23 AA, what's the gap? -1.1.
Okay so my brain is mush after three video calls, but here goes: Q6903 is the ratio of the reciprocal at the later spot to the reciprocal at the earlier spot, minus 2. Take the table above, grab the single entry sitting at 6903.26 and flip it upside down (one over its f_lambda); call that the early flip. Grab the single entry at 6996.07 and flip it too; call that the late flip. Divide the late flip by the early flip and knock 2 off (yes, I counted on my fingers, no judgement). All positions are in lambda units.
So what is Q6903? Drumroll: -0.99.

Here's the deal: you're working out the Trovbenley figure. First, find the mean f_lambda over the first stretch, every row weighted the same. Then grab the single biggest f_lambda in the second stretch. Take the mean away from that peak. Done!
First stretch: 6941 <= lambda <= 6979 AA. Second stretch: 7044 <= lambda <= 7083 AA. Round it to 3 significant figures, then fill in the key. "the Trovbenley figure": 2.75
